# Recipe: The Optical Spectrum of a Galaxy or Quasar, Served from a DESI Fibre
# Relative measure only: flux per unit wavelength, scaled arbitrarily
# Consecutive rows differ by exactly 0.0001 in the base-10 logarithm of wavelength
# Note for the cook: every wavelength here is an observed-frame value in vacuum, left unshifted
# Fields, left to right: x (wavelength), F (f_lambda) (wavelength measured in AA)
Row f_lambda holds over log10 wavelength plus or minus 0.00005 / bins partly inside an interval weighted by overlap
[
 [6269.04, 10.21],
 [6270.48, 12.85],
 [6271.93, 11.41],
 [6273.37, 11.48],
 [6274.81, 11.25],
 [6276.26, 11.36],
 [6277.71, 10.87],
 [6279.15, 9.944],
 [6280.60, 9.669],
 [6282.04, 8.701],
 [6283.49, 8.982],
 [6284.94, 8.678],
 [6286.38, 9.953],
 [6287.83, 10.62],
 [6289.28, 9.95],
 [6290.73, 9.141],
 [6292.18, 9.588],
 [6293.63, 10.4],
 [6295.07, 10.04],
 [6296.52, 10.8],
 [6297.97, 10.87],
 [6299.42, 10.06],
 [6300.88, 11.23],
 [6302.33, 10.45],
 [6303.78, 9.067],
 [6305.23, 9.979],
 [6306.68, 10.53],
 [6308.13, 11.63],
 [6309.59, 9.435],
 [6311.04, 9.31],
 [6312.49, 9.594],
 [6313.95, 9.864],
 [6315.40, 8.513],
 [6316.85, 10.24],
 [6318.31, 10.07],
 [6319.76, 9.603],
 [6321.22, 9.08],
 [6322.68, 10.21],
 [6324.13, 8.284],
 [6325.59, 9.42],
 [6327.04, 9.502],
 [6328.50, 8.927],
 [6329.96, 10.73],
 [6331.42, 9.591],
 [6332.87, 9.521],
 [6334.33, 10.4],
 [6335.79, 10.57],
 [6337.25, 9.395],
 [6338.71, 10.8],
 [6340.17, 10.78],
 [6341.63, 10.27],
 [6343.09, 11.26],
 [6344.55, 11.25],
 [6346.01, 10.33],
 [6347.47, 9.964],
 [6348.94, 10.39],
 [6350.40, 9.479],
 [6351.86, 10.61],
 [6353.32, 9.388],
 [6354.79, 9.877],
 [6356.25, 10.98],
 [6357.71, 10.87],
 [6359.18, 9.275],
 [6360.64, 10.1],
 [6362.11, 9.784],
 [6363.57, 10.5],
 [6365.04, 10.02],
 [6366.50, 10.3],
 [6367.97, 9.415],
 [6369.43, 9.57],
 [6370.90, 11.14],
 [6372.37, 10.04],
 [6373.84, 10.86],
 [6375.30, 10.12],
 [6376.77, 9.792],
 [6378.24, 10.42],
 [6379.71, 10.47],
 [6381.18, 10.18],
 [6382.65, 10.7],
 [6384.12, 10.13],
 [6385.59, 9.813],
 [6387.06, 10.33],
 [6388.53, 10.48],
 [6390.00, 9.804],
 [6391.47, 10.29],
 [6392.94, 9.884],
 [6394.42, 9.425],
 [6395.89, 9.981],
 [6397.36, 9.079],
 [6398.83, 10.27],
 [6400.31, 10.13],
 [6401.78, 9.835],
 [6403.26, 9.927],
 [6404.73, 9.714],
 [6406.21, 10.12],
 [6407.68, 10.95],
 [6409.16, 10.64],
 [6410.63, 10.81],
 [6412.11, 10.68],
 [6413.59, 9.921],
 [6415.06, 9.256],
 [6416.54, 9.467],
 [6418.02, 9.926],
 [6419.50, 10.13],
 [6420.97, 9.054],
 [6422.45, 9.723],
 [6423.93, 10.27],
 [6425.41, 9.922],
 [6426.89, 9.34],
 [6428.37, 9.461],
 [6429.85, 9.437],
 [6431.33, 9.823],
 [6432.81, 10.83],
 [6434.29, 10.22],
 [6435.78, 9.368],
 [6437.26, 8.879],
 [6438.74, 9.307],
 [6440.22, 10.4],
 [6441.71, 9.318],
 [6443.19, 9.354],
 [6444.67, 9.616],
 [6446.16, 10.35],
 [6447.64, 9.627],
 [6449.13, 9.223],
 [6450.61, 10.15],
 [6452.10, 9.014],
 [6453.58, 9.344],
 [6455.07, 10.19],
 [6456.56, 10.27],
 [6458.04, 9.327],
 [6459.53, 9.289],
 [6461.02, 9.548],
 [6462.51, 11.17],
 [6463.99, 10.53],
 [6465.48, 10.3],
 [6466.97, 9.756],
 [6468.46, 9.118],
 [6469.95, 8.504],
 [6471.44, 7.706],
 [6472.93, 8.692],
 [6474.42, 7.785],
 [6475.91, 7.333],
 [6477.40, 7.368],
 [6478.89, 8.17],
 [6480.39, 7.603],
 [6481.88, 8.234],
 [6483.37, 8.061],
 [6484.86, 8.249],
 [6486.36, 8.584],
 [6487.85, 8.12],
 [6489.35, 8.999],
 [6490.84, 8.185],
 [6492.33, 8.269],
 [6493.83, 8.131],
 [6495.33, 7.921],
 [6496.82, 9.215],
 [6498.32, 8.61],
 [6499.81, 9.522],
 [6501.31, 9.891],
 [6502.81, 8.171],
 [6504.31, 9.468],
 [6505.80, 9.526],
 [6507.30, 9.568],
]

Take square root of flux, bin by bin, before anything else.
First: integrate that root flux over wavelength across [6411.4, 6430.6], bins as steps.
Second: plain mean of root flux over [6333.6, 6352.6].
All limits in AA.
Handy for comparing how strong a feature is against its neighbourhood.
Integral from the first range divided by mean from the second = 18.6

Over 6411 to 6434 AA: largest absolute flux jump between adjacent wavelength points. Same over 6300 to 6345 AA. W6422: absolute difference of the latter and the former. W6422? 1.12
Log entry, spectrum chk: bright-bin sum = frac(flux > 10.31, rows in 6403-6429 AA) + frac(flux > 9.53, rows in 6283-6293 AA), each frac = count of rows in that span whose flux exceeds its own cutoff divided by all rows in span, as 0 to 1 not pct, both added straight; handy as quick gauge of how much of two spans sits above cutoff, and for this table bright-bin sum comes 0.79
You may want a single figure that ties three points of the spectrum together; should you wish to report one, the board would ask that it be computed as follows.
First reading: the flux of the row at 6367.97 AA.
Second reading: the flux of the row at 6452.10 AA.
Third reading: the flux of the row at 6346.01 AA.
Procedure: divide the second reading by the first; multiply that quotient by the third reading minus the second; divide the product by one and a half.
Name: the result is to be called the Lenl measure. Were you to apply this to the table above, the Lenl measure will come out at 0.84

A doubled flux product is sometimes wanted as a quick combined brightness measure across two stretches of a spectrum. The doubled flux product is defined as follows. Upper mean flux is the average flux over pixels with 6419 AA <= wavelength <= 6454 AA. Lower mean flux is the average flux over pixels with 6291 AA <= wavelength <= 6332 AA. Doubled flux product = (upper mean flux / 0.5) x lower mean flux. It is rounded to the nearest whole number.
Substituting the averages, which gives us 191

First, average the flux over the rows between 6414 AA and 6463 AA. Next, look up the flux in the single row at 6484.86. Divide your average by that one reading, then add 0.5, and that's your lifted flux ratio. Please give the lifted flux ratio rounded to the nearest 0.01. 1.68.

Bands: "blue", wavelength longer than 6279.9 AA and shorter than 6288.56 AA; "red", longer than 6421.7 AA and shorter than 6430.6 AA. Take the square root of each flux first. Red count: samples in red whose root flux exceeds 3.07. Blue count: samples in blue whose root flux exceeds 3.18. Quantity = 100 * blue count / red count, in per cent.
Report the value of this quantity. 20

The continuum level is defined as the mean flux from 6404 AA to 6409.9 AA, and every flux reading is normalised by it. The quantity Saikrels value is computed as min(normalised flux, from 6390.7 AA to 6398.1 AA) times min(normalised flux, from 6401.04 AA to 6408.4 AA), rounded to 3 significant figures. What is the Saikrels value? 0.822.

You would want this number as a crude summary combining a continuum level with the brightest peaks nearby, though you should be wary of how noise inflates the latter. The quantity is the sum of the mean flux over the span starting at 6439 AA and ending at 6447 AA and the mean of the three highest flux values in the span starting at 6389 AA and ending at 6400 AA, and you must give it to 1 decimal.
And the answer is 20.0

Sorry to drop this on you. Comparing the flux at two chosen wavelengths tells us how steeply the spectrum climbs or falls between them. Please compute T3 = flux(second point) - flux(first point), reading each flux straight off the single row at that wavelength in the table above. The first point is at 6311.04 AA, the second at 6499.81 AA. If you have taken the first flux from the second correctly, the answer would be 0.2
